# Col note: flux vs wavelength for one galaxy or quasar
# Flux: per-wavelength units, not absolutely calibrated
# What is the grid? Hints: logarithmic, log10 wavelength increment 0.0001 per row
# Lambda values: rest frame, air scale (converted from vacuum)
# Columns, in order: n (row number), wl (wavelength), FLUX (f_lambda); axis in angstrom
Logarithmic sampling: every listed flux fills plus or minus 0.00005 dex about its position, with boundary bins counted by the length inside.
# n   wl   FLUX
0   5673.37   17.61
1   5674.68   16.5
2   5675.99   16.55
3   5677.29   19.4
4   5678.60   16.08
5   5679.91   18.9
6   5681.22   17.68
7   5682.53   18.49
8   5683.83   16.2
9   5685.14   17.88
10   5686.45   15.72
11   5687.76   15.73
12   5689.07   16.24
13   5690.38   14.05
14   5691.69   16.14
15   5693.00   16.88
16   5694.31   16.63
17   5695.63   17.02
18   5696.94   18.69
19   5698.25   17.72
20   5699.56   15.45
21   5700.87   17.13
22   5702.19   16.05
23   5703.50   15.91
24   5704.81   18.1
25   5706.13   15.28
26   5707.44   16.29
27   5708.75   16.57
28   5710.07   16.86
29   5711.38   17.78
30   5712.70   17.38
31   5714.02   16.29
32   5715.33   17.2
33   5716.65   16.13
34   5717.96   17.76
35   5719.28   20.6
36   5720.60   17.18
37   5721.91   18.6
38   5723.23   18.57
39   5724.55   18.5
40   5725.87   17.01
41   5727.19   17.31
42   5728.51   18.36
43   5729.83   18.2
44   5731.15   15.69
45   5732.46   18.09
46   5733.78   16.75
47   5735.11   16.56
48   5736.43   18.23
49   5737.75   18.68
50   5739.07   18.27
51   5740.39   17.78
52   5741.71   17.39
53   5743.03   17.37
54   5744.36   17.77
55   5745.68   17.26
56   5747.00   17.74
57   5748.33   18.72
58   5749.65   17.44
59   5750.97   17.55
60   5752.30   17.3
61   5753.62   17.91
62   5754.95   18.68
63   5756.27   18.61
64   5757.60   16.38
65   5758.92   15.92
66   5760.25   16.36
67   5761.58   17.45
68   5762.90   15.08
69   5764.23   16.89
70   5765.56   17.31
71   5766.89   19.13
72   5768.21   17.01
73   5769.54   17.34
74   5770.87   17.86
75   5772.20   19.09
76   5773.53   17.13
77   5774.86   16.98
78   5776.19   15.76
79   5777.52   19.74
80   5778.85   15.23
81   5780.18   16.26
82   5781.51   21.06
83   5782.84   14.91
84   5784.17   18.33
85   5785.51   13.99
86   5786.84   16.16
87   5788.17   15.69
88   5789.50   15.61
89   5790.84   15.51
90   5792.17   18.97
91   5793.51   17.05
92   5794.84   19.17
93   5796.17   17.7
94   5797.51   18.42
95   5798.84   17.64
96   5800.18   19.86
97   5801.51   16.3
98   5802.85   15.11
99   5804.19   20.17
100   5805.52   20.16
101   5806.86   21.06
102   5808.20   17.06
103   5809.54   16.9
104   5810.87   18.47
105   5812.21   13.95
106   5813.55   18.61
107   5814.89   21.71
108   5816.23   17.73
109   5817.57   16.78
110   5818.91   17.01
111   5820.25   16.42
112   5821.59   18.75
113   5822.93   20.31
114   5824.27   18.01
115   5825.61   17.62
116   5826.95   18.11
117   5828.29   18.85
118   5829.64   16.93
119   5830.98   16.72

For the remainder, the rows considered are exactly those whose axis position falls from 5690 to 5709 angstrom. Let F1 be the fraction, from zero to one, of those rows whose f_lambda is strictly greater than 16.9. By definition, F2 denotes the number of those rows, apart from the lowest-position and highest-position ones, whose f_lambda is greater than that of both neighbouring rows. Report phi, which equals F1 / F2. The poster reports 0.083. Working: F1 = 0.33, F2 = 4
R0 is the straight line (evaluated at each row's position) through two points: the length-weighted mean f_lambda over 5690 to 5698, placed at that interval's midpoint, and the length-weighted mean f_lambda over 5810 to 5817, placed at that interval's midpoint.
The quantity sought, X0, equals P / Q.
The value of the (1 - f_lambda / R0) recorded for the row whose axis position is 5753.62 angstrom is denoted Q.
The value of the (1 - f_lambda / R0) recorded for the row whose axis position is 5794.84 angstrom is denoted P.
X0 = 2.4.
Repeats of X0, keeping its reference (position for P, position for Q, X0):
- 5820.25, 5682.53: -0.8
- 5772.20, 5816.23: -4.5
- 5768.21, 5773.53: 1.1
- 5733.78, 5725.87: 7.4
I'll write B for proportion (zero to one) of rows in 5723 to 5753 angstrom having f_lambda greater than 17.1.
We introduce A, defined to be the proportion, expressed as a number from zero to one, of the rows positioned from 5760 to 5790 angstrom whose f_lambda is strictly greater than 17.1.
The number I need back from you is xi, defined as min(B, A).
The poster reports 0.43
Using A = 0.43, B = 0.83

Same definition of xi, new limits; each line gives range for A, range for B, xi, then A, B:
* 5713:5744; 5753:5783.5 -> 0.52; 0.74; 0.52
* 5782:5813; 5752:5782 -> 0.48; 0.48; 0.57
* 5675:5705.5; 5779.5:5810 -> 0.39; 0.39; 0.48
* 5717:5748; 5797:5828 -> 0.65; 0.83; 0.65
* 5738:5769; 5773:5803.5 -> 0.43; 0.74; 0.43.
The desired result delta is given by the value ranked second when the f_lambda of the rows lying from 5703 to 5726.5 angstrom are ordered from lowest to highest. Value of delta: 15.91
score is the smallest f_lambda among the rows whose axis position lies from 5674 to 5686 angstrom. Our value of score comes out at 16.08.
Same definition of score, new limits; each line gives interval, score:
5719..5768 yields 15.08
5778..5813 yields 13.95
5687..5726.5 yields 14.05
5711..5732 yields 15.69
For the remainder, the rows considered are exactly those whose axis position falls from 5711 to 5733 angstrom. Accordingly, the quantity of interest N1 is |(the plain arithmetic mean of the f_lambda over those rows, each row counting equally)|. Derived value 17.69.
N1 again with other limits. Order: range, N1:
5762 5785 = 17.36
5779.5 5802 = 17.21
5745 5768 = 17.40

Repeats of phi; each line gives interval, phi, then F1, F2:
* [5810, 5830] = 0.200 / 0.80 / 4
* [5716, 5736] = 0.183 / 0.73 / 4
